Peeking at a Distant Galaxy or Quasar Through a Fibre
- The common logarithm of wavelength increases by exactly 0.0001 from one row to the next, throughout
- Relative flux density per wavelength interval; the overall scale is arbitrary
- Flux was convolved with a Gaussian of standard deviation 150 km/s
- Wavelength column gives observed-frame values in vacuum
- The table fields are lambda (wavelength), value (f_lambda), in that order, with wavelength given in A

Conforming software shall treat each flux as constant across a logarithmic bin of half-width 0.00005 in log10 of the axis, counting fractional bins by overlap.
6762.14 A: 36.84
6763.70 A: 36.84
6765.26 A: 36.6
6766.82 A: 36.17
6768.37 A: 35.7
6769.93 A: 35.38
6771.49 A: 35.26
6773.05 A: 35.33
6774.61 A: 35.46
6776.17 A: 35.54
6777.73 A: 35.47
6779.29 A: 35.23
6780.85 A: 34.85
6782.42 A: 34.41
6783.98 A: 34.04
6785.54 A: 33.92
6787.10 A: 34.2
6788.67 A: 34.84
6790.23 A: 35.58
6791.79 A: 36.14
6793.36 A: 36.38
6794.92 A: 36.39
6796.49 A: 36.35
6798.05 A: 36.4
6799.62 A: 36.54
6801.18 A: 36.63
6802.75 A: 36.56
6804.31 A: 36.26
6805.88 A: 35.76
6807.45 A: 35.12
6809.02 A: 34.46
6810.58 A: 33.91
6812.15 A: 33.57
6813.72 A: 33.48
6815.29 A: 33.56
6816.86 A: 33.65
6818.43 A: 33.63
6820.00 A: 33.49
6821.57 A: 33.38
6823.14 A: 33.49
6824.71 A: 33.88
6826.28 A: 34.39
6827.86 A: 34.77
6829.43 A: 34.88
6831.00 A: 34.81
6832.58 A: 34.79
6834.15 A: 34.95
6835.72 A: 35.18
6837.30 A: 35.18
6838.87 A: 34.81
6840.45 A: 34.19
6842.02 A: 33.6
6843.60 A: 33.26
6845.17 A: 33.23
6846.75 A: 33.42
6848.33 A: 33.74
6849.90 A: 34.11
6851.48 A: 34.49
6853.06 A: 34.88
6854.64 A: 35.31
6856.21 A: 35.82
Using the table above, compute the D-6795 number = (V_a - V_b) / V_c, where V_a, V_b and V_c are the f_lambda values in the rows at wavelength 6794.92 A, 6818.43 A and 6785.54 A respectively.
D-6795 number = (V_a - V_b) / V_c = 0.08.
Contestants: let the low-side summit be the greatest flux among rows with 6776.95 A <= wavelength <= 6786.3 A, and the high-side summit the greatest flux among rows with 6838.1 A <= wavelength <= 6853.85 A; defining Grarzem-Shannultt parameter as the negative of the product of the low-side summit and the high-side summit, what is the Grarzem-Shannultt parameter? -1237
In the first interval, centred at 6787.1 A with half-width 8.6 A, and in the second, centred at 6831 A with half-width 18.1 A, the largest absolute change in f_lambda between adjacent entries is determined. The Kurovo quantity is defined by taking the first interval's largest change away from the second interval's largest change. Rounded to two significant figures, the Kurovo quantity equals -0.12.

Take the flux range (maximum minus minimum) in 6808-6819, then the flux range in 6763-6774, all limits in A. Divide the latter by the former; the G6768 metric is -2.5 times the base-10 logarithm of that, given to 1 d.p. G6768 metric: -0.5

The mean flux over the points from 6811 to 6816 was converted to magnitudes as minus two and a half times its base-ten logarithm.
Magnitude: -3.81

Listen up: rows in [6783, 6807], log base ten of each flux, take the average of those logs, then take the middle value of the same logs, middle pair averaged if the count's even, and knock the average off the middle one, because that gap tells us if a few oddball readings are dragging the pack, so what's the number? 0.0065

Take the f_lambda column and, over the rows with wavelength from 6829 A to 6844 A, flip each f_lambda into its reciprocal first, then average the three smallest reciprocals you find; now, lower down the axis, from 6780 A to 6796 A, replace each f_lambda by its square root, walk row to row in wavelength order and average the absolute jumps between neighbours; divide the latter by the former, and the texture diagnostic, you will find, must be 1.122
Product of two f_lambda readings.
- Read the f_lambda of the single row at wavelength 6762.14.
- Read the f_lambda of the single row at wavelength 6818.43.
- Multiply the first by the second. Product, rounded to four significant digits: 1239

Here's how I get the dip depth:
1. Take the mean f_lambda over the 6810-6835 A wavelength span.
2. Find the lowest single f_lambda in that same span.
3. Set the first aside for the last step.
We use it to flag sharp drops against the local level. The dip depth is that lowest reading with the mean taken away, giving -0.66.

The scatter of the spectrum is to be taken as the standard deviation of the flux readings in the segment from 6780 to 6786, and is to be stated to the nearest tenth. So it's 0.4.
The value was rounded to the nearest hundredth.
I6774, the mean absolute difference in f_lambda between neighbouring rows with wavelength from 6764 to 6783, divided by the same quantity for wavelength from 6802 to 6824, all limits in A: 0.90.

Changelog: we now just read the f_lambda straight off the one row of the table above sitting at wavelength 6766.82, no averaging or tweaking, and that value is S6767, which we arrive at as 36.17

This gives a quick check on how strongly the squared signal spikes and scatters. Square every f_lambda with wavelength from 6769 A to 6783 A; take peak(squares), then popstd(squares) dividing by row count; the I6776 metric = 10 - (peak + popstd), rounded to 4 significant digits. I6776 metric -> -1277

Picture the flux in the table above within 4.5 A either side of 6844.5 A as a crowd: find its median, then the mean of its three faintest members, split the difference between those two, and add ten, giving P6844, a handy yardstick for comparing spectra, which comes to 43.4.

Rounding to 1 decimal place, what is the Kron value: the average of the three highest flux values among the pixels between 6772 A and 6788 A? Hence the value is 35.5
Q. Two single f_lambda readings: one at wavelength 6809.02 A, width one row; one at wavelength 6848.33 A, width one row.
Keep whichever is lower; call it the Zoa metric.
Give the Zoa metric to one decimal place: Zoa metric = 33.7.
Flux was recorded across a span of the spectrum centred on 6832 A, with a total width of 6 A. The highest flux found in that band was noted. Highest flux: 34.95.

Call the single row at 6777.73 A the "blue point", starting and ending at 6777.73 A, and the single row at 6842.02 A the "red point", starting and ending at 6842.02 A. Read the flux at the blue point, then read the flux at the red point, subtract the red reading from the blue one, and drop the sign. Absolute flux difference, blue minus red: 1.9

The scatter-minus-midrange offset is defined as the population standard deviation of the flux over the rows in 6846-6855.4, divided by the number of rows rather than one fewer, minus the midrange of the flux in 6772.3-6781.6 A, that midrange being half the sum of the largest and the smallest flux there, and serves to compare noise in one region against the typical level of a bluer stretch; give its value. -34.5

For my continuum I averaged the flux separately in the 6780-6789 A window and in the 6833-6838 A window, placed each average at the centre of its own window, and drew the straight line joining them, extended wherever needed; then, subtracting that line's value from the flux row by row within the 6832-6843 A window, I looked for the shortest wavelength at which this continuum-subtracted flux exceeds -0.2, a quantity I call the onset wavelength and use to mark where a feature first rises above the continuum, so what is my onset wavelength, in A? 6834.15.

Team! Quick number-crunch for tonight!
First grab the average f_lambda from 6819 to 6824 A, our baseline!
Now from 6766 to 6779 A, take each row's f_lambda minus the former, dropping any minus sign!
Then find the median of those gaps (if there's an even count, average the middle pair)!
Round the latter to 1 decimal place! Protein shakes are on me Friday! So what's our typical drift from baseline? 2.0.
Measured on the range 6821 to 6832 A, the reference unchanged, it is 0.9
